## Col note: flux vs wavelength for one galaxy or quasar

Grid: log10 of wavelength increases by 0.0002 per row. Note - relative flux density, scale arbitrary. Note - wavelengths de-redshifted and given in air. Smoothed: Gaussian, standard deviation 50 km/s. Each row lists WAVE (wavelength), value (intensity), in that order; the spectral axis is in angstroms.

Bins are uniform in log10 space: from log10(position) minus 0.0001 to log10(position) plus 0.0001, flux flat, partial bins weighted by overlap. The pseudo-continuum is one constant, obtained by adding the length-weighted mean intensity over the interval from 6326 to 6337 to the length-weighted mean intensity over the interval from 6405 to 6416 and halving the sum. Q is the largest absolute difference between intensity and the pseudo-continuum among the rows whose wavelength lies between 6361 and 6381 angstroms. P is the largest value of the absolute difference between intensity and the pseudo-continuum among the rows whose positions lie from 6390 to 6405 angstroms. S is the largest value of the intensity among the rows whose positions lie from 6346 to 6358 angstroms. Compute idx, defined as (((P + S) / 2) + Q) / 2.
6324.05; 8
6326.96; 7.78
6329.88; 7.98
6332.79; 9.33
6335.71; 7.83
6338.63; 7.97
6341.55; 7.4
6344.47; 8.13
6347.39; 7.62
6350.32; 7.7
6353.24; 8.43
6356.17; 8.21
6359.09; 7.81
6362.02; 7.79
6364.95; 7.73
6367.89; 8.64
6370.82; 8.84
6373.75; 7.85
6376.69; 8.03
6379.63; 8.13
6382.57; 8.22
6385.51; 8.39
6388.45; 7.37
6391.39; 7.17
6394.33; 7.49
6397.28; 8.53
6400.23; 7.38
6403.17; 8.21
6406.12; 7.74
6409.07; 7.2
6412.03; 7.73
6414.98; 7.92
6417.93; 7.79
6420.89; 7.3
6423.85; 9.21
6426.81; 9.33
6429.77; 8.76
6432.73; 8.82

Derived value 2.75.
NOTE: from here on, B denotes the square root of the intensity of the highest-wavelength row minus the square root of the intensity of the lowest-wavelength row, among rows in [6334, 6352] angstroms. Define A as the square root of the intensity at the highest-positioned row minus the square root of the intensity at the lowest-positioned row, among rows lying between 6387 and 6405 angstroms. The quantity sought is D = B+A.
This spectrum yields 0.13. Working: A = 0.15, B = -0.02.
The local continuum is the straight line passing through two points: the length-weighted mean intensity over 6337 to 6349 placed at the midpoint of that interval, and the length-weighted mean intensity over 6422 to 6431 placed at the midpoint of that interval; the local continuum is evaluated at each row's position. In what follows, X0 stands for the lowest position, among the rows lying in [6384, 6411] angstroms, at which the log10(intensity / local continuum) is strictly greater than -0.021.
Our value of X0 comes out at 6385.51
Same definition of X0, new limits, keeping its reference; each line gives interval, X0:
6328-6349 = 6329.88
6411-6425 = 6423.85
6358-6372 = 6359.09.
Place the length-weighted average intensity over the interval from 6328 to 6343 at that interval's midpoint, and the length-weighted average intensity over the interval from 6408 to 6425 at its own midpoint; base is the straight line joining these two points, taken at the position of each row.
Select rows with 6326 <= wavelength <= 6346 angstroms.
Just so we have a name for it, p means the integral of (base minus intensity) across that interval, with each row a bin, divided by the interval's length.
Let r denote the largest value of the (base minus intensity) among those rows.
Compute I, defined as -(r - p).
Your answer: -0.65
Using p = 0.02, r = 0.67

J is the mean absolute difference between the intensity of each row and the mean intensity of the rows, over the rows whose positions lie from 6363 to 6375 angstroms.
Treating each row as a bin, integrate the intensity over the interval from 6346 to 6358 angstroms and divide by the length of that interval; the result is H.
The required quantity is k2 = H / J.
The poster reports 17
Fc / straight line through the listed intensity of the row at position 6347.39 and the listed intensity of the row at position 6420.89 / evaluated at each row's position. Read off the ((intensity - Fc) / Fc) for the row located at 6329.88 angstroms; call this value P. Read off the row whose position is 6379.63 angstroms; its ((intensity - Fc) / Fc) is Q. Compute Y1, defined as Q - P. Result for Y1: 0.05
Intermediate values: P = 0.04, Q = 0.087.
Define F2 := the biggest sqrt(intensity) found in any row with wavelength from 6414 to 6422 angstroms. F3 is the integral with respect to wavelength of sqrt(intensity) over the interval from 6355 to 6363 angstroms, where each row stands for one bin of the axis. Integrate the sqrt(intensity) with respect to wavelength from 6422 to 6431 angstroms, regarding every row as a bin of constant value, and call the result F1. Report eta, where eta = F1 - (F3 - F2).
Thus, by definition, 7.30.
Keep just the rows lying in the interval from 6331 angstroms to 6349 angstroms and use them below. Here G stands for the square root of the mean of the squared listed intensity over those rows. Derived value 8.07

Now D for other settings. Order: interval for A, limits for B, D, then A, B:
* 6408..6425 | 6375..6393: 0.20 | 0.35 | -0.16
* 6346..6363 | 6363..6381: 0.10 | 0.03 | 0.07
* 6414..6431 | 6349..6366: 0.15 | 0.15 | 0.01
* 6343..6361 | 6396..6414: -0.20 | -0.06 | -0.14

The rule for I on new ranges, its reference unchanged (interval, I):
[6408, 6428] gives -0.90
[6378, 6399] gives -0.72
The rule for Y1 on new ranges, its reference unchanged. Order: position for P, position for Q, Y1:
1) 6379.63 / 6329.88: -0.05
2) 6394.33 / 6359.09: 0.02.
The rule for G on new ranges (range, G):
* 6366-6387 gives 8.31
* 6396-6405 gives 8.05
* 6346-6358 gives 8.00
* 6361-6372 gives 8.26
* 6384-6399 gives 7.81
